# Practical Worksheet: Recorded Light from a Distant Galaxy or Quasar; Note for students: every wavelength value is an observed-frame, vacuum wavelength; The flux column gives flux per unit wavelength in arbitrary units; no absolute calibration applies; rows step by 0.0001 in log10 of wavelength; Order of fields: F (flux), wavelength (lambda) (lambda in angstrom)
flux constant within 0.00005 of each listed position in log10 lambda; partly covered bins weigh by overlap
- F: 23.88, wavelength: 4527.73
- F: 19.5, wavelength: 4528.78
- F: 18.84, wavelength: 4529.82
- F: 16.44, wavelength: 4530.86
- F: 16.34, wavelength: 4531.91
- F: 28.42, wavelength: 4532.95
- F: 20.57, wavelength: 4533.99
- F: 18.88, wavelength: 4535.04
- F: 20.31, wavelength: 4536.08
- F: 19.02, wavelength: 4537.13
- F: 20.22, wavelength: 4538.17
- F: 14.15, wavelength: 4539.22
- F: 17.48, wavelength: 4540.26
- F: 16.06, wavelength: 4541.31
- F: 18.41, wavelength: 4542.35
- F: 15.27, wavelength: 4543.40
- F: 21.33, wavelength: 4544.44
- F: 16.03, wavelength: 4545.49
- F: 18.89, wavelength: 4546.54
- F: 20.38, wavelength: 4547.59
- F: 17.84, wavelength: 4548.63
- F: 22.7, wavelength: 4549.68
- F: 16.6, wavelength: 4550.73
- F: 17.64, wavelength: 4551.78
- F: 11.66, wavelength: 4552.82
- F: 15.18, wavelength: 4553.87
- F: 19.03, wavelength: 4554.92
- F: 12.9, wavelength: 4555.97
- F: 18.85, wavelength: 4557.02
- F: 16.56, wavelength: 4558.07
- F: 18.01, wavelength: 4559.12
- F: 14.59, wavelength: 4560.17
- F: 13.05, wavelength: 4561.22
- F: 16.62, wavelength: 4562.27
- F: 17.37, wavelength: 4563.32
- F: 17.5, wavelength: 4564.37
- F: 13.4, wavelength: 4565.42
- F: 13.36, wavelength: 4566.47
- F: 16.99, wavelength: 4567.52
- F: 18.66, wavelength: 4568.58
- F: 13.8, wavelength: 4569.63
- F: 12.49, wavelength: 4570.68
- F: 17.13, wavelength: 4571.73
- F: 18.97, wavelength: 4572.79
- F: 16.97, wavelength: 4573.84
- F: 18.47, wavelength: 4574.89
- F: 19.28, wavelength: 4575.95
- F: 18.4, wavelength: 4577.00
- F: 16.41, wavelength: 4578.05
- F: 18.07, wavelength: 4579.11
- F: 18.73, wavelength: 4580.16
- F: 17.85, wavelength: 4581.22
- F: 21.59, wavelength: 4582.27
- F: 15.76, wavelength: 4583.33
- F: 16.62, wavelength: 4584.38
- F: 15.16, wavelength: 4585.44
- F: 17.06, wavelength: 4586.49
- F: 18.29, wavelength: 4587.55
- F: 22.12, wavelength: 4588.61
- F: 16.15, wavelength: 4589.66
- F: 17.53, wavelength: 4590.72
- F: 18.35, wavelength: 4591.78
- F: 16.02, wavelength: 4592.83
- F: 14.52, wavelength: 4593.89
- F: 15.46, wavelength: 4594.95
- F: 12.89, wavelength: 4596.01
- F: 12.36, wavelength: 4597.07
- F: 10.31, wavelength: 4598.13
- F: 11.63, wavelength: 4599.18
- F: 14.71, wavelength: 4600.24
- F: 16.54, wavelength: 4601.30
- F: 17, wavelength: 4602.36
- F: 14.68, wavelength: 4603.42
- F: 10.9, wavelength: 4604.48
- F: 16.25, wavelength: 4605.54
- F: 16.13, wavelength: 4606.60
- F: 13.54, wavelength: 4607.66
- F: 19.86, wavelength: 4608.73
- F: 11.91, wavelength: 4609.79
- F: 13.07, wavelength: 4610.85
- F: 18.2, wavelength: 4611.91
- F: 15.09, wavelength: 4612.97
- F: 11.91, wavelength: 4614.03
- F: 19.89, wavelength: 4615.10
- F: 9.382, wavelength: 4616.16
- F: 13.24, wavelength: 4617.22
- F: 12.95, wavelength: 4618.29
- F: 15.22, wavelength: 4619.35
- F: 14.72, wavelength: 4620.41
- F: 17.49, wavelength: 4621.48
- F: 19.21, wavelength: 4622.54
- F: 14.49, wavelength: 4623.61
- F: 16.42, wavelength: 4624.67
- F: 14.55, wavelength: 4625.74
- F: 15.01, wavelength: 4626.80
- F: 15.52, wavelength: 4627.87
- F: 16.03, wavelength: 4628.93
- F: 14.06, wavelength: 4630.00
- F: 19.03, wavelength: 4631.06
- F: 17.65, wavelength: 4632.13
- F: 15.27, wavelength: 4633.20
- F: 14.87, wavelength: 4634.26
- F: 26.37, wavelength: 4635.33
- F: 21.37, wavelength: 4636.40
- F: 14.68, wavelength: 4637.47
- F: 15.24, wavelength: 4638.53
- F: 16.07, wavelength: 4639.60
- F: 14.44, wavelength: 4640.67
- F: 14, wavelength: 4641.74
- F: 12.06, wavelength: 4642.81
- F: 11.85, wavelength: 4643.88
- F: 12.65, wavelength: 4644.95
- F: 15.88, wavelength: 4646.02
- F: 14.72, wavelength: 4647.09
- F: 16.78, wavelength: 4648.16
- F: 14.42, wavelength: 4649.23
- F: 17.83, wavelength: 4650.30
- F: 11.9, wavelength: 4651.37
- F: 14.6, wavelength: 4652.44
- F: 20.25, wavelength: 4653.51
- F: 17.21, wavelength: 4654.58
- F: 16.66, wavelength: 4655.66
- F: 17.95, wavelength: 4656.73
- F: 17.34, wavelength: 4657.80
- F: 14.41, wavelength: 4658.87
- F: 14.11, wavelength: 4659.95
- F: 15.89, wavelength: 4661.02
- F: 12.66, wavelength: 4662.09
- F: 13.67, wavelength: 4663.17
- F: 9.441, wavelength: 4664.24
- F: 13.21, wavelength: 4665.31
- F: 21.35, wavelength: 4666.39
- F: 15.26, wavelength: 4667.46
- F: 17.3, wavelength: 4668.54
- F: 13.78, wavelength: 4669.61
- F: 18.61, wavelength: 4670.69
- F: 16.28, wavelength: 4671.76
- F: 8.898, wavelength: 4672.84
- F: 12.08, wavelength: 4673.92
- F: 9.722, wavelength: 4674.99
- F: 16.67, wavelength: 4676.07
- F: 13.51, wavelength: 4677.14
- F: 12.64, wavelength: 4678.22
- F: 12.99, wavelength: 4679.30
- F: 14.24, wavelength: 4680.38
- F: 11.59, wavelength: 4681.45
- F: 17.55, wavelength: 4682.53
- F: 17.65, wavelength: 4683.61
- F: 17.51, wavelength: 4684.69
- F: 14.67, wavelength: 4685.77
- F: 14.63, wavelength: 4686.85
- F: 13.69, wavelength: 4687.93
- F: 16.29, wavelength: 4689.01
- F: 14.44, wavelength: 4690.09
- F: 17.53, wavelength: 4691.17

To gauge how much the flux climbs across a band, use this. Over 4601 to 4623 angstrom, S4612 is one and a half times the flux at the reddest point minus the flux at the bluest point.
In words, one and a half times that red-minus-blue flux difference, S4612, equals 4.0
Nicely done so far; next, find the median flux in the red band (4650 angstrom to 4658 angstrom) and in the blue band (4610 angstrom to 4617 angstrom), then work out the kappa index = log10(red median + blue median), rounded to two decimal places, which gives 1.50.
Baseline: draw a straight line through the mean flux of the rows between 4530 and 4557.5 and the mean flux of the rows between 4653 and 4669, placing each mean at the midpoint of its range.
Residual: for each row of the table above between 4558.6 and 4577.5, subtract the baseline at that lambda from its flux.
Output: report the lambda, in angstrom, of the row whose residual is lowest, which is 4570.68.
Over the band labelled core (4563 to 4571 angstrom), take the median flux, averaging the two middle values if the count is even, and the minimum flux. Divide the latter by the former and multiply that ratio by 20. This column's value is 16.2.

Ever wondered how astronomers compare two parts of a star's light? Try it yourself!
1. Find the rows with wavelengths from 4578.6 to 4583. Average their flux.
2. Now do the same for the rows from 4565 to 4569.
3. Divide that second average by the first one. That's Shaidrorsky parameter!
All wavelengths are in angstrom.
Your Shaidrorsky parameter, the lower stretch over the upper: 0.82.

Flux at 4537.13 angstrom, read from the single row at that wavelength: 19.02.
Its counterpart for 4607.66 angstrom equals 13.54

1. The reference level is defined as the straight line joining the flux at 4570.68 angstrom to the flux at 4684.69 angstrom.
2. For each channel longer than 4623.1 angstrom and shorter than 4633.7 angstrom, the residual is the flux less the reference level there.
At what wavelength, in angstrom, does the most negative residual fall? 4630.00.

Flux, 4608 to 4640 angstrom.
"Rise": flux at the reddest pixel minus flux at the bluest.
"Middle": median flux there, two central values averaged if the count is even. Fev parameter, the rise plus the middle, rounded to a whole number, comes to 11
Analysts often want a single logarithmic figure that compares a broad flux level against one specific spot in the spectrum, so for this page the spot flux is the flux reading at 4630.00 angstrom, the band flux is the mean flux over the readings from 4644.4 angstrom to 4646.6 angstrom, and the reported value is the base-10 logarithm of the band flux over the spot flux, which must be 0.006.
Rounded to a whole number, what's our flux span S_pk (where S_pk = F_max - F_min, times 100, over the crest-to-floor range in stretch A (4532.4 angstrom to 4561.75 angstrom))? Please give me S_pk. 1676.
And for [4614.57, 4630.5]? 1051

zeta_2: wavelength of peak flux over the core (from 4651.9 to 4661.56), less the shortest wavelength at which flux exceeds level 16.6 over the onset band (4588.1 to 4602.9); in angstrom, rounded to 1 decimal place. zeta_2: 64.9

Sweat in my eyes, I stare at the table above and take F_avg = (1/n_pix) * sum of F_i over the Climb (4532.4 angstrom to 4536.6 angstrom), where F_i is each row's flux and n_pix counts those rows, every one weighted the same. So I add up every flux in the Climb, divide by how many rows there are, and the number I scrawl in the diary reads 22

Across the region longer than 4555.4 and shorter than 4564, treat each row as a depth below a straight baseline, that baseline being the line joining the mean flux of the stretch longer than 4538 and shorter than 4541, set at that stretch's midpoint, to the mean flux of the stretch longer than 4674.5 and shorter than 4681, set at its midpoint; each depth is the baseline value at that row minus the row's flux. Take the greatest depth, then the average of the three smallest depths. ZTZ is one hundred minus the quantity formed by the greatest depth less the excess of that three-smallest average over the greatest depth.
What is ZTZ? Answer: 91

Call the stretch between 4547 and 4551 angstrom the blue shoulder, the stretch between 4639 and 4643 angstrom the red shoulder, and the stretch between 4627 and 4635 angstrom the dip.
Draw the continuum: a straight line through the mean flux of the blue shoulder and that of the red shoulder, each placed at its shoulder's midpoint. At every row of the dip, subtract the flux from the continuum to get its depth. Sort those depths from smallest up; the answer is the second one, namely -3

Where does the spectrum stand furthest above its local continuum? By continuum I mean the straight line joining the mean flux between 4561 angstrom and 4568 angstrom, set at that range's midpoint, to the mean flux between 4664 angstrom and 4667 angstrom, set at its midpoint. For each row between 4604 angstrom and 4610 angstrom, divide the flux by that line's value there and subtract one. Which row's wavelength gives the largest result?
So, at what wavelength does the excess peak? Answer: 4608.73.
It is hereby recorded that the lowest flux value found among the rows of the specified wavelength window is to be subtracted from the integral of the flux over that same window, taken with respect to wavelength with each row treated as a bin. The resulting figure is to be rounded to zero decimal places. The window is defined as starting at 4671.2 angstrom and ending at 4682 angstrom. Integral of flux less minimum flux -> 130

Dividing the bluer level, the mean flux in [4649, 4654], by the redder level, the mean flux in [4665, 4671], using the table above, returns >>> 0.95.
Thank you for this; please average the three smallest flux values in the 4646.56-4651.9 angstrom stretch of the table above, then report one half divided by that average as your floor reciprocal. 0.0365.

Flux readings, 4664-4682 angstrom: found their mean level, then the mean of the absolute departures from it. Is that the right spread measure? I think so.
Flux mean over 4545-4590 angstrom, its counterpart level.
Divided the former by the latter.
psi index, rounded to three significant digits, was 0.151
